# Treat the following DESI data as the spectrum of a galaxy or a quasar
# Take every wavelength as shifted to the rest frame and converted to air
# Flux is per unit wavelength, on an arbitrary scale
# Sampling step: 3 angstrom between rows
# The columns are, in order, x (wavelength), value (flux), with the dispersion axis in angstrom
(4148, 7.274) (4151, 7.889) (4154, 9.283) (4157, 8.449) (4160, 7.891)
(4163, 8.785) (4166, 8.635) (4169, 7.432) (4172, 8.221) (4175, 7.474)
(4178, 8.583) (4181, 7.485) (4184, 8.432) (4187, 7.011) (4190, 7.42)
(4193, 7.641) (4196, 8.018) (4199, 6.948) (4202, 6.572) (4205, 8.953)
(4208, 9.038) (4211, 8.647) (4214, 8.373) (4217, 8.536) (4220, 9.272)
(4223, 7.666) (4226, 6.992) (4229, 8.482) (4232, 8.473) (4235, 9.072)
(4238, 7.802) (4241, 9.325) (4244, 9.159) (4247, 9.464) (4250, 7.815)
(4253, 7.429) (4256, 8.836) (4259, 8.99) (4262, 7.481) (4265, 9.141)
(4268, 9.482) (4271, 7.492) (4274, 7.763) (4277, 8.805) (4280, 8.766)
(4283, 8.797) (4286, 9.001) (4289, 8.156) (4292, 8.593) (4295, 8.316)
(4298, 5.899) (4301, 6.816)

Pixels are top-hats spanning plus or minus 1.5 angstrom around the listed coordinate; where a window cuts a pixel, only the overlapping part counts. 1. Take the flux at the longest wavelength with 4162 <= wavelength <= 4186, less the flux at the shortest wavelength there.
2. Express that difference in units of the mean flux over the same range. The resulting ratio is -0.04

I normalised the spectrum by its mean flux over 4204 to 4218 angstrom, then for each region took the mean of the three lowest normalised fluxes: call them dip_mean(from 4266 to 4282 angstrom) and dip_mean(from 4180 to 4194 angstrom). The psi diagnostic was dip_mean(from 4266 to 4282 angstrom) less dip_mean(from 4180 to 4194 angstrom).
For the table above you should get 0.08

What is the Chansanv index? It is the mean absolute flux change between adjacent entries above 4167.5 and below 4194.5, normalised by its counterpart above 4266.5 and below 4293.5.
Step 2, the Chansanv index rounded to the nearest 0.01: 1.39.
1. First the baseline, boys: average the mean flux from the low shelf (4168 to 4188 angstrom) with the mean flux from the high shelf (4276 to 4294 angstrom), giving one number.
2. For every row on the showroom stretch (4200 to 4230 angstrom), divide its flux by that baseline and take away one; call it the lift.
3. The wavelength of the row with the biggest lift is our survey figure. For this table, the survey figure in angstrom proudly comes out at 4220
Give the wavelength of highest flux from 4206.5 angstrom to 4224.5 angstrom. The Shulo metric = 4220 angstrom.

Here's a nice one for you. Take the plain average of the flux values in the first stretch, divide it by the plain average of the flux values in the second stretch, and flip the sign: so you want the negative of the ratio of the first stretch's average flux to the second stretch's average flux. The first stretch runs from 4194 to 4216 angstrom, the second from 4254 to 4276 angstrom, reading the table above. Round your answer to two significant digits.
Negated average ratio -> -0.96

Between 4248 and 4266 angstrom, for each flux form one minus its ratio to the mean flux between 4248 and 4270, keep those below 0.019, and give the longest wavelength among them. 4265 angstrom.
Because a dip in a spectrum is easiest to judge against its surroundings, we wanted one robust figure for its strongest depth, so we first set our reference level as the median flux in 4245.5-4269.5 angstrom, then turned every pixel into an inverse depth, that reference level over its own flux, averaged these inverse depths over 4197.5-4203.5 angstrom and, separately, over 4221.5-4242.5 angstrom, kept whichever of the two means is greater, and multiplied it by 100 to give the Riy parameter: 132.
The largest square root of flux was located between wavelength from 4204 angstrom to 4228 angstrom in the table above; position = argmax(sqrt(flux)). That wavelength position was 4220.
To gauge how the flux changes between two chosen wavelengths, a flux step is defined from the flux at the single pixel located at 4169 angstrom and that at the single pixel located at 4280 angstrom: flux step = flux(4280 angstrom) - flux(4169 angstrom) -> 1.3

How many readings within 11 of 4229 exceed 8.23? 4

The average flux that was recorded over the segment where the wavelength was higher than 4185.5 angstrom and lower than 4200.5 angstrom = 7.4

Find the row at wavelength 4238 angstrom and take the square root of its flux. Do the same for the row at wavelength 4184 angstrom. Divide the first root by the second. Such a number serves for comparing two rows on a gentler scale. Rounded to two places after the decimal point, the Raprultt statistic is 0.96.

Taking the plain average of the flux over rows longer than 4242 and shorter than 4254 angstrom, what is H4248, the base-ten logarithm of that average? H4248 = 0.93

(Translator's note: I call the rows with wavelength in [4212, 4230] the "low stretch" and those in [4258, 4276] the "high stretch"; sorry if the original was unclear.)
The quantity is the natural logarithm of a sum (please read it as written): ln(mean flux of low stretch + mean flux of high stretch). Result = 2.81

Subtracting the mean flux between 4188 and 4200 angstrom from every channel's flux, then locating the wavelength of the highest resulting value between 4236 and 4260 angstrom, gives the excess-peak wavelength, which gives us 4247 angstrom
